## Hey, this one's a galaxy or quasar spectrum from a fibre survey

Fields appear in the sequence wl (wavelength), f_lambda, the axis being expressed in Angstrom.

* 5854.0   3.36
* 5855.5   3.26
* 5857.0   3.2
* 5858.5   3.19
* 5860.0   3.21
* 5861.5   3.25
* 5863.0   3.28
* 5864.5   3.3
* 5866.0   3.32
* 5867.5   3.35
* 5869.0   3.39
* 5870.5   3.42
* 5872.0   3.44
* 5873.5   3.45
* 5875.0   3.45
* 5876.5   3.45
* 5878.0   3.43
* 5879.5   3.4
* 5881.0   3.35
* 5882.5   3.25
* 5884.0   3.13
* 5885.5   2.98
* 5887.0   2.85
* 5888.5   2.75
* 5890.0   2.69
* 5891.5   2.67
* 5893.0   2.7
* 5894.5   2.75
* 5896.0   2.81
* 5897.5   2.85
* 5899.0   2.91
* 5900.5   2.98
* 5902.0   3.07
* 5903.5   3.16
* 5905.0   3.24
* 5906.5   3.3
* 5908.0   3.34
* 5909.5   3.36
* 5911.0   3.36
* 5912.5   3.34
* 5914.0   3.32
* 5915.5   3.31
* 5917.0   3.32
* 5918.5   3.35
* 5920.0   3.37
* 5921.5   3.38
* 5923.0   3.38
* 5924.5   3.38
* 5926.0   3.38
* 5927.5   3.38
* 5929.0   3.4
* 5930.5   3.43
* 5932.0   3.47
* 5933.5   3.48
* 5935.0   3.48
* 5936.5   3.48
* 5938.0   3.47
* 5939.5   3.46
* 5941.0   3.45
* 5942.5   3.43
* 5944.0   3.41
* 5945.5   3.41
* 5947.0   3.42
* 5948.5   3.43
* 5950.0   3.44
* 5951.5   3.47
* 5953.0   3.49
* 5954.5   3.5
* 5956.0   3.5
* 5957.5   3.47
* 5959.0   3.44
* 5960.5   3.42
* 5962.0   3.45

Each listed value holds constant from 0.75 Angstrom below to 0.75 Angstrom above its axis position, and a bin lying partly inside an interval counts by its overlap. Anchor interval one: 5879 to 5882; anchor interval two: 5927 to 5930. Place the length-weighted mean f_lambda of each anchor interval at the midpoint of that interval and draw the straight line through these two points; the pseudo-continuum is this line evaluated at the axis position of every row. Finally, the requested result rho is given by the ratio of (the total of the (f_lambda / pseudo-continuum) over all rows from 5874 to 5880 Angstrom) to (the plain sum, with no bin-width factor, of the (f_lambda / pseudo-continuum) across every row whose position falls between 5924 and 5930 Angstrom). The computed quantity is 1.02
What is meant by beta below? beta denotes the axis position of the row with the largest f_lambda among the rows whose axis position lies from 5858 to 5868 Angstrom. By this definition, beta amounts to 5867.5 Angstrom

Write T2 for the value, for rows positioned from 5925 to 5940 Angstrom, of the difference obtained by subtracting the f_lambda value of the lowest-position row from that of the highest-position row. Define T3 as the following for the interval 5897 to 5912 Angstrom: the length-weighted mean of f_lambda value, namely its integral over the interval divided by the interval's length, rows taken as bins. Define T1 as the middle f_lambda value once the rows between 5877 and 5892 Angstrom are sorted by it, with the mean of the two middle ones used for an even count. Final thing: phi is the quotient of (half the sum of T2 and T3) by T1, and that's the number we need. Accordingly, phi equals 0.531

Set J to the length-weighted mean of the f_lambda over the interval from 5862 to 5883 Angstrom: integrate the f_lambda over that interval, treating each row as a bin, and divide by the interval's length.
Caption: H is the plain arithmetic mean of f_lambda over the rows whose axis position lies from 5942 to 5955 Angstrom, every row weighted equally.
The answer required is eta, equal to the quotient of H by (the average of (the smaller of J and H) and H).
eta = 1.01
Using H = 3.444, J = 3.38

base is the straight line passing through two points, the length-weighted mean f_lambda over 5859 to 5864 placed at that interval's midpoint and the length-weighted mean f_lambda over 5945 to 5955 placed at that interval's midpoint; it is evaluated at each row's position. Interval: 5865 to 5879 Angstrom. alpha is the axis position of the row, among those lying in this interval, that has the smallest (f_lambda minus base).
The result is 5866.0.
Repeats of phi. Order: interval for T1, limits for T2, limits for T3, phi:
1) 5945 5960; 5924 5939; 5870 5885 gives 0.501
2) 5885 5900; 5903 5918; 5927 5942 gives 0.649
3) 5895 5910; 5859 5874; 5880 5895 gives 0.508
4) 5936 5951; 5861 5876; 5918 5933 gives 0.523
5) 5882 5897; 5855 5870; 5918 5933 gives 0.634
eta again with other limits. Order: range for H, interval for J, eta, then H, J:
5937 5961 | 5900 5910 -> 1.04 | 3.451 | 3.21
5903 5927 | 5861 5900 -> 1.03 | 3.331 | 3.14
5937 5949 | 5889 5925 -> 1.05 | 3.435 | 3.13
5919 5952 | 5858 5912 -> 1.04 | 3.427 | 3.16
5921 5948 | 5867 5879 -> 1.00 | 3.427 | 3.42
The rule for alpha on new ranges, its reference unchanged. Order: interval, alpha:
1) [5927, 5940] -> 5927.5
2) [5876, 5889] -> 5888.5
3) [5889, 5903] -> 5891.5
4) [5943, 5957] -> 5945.5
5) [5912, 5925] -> 5915.5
